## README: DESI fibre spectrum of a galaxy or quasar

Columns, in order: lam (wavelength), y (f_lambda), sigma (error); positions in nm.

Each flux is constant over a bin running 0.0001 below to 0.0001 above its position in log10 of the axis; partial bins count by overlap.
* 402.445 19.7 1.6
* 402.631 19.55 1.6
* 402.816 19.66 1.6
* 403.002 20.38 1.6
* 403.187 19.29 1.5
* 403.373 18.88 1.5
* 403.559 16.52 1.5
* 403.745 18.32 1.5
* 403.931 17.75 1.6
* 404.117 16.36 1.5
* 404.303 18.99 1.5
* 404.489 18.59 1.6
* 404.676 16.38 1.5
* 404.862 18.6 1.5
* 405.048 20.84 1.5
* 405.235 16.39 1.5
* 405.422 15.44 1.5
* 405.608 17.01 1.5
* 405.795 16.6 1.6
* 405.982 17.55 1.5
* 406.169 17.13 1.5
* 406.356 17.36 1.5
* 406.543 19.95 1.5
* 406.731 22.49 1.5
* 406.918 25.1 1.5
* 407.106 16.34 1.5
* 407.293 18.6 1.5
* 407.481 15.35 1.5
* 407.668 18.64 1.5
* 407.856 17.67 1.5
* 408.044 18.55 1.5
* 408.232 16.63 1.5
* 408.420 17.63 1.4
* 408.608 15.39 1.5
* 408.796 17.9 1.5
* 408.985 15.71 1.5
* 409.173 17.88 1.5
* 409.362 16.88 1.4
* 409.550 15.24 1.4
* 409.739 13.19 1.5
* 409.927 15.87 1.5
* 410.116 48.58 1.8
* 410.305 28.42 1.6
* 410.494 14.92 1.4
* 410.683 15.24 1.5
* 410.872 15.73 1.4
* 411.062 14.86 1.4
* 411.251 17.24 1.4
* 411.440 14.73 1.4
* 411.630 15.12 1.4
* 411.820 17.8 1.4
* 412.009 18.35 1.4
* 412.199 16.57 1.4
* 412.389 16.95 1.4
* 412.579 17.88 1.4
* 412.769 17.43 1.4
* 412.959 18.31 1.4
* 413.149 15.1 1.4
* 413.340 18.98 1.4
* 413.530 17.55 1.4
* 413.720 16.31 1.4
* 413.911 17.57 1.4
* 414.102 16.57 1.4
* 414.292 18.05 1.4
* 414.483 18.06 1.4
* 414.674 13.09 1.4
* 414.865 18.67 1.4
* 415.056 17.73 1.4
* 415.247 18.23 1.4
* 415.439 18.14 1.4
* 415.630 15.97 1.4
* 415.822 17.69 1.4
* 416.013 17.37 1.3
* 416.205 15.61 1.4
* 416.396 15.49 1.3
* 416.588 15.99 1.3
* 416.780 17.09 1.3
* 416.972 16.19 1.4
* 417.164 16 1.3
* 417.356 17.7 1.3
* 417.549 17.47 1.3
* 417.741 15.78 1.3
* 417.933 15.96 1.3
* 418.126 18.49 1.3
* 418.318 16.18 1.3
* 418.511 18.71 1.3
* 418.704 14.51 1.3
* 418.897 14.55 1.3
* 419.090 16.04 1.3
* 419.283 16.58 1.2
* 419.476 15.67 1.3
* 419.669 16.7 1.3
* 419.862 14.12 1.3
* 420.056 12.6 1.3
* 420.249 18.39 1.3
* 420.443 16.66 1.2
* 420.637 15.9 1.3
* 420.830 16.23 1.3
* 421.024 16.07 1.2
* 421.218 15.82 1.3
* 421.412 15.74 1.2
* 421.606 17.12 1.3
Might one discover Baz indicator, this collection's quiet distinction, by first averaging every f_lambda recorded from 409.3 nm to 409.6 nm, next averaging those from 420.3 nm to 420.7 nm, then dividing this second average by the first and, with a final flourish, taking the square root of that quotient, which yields 1.01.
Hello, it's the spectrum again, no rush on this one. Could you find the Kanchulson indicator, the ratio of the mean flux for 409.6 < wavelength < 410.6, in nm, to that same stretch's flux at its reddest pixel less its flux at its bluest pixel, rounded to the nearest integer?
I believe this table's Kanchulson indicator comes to 14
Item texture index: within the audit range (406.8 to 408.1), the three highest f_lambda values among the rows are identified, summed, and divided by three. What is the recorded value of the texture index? 20.8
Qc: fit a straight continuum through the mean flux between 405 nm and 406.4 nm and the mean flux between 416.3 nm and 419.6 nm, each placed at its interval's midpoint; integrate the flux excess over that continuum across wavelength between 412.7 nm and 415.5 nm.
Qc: 1.9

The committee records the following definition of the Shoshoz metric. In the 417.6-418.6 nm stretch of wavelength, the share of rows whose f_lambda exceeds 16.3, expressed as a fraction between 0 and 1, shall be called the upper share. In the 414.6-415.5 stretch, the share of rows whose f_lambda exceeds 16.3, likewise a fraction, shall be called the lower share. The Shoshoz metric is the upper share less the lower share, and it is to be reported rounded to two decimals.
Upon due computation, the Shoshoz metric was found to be -0.40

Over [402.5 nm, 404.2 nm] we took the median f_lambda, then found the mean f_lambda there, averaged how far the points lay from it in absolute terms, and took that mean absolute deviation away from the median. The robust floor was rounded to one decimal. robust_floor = 17.7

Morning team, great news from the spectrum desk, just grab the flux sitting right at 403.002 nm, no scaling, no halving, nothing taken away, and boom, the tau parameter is 20.38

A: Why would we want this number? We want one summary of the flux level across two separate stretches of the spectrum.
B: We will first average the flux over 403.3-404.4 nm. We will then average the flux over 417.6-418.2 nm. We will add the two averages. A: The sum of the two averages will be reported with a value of 34.5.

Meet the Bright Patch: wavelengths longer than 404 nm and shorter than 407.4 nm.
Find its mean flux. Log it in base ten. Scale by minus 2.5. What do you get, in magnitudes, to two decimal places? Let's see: -3.16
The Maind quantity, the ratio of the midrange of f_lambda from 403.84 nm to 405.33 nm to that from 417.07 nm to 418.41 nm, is 1.09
